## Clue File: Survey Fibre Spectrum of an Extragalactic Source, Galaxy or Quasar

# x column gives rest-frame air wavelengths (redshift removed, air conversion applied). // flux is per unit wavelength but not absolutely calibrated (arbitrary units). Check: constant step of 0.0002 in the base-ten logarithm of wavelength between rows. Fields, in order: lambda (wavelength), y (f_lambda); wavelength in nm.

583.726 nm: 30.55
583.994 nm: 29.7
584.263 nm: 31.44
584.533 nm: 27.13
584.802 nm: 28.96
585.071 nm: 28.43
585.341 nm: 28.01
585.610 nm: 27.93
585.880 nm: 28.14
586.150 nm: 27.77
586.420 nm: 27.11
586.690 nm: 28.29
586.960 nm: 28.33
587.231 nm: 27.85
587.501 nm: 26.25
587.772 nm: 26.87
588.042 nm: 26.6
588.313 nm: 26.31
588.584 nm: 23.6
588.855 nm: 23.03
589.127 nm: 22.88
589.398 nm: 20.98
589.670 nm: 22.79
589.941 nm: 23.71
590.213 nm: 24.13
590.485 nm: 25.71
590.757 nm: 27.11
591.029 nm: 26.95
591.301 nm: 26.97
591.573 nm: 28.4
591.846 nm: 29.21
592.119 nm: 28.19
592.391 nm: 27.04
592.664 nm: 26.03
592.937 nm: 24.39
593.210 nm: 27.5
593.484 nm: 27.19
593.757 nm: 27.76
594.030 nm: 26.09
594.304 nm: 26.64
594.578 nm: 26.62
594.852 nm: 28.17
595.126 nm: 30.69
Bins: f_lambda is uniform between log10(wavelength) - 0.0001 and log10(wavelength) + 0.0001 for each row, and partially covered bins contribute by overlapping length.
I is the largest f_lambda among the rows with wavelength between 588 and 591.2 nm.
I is 27.11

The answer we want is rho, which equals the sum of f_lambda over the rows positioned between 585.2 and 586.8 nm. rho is 167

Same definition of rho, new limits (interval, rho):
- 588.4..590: 137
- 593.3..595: 162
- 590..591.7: 159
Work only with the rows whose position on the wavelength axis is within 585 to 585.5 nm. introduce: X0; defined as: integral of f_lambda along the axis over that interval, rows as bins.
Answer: 14.1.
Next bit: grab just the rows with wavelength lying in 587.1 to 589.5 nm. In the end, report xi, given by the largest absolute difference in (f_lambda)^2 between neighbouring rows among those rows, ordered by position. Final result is 135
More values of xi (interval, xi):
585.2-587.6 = 87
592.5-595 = 161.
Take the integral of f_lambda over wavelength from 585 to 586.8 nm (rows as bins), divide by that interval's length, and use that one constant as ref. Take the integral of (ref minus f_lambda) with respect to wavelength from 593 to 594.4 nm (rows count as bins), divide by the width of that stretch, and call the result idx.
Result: 1.0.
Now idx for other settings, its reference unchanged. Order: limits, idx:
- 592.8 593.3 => 2.1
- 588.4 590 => 5.0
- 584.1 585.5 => -0.9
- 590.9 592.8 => 0.4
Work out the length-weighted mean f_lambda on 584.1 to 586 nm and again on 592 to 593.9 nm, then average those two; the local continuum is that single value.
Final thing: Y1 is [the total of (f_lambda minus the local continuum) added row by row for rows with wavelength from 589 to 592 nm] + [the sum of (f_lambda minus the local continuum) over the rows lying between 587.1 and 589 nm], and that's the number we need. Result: -39.8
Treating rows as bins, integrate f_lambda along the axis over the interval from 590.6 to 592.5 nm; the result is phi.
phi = 53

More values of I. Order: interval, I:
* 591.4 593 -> 29.21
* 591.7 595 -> 29.21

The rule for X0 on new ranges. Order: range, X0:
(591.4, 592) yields 17.2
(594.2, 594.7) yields 13.3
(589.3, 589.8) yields 11.0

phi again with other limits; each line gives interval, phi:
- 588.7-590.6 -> 44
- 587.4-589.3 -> 47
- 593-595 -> 54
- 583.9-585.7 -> 52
